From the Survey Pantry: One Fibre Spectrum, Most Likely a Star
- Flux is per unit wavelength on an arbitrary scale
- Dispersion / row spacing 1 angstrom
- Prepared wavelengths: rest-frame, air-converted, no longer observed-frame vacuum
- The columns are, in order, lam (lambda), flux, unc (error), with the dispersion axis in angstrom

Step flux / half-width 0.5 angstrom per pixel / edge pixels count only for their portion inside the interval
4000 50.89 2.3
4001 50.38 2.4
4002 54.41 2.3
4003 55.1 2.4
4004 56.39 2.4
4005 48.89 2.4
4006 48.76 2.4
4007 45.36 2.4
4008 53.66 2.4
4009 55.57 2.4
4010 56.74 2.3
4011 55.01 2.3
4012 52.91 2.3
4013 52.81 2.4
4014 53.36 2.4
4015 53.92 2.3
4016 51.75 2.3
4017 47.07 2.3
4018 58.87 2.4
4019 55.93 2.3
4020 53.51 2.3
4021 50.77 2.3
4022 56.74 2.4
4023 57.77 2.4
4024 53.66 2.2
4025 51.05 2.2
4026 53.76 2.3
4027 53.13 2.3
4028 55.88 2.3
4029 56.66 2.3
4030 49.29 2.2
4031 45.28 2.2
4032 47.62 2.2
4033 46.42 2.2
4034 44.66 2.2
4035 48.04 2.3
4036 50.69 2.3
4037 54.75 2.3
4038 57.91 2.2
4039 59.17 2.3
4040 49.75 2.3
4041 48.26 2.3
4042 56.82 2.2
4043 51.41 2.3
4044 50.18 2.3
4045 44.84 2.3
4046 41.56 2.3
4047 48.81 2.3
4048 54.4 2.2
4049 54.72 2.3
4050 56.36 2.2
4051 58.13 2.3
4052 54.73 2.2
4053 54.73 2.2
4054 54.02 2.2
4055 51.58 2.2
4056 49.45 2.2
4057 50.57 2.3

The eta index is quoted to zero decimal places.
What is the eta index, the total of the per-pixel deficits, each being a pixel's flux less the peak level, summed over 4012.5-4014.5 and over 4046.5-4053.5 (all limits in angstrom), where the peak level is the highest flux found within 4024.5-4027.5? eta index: 4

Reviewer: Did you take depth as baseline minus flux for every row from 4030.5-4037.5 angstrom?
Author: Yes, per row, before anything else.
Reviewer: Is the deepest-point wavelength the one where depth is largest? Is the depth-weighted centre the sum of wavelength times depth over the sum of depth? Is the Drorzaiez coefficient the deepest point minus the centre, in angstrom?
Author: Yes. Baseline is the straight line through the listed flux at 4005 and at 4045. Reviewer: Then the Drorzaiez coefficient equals -2.5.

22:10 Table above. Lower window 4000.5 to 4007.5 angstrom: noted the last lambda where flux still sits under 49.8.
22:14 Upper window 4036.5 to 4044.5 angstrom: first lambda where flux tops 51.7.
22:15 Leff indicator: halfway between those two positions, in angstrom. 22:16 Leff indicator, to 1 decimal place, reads 4022.0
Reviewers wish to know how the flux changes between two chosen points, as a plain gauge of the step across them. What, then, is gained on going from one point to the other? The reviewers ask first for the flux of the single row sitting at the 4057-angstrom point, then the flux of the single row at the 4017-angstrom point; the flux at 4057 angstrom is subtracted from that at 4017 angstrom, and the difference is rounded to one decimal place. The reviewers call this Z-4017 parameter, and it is -3.5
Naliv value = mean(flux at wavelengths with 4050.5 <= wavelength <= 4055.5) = 54.6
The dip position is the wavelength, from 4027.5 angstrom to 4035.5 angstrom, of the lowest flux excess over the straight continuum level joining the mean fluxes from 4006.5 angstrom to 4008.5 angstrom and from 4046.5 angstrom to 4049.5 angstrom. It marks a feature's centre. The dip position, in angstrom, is 4034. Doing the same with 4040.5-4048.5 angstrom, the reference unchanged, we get 4046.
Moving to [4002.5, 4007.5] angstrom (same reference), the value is 4007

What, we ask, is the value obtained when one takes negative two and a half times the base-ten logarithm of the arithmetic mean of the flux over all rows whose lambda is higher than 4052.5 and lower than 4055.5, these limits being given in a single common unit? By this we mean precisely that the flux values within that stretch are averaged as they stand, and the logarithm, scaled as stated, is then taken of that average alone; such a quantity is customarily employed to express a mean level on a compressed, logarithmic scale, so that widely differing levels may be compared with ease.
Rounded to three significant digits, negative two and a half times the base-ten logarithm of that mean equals -4.32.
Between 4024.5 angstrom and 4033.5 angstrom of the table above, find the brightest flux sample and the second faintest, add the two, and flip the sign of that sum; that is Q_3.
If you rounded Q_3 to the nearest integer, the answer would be -103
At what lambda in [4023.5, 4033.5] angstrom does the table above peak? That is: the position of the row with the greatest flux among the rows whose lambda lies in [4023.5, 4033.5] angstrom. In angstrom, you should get 4029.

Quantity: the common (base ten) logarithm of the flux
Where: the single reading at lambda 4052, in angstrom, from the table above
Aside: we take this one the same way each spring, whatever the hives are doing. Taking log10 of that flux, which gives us 1.74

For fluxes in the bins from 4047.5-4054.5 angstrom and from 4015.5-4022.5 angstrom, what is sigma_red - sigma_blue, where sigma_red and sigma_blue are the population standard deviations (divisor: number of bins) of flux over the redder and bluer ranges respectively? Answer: -2.4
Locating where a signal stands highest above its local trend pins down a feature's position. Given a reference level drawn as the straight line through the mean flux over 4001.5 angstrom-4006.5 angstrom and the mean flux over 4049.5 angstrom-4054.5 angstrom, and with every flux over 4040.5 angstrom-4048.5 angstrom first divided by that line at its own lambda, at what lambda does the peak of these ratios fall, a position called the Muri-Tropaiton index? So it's 4042 angstrom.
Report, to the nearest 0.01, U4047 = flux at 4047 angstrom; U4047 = 48.81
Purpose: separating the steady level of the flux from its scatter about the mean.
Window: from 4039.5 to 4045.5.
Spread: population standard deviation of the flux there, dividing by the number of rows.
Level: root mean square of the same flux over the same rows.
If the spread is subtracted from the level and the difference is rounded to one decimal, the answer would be 46.7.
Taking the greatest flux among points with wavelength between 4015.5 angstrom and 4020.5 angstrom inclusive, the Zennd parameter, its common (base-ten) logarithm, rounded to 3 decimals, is 1.770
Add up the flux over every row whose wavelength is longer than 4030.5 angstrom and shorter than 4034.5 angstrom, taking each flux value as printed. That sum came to 184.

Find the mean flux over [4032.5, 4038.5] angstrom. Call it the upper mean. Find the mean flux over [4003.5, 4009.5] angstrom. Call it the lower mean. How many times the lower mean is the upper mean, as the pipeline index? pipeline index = 0.98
